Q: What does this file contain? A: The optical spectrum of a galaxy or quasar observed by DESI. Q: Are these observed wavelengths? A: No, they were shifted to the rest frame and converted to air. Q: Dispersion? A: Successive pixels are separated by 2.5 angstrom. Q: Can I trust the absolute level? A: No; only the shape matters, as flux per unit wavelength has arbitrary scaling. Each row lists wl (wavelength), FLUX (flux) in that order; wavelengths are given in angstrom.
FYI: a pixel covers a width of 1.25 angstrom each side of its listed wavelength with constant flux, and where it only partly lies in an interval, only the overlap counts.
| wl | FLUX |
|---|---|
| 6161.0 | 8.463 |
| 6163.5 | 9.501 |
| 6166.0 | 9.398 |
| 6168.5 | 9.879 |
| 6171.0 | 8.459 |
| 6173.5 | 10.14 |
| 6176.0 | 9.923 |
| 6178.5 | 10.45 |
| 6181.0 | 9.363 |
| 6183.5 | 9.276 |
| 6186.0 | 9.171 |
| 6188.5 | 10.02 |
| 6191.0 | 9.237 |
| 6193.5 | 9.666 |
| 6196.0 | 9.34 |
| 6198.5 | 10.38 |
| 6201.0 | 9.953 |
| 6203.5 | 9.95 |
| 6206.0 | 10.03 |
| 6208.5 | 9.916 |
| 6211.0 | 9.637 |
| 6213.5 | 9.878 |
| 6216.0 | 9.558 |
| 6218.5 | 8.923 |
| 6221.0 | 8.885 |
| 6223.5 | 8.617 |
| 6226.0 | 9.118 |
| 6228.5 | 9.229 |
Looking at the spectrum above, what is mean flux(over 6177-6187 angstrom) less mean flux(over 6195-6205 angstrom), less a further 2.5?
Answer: -2.84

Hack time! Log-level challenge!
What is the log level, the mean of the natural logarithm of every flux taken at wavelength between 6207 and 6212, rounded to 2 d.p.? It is 2.28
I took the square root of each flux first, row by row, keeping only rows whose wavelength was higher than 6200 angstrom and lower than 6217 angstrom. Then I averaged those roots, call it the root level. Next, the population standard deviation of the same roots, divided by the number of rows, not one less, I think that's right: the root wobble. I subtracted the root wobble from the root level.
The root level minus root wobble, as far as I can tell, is 3.11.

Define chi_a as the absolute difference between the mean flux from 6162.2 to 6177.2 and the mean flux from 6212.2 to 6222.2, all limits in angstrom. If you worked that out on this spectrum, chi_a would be 0.2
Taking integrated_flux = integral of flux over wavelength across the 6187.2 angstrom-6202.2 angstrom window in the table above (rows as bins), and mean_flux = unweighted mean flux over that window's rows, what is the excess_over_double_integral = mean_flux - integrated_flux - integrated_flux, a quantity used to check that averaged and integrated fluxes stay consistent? -283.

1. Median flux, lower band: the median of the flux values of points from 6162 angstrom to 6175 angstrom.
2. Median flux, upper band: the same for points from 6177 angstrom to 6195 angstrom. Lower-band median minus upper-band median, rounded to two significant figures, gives 0.14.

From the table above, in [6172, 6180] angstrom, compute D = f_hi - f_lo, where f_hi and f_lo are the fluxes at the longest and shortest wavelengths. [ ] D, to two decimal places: 0.31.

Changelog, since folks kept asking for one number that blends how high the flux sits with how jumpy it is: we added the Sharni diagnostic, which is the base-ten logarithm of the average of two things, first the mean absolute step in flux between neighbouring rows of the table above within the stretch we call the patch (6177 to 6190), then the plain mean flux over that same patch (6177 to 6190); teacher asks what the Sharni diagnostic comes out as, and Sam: 0.707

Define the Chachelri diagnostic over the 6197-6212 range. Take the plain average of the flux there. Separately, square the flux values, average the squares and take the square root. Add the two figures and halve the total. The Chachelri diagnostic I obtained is 10.0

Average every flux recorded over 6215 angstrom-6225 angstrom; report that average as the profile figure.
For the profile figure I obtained 9.0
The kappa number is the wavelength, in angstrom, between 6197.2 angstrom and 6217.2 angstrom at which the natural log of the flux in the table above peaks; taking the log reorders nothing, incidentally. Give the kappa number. 6198.5 angstrom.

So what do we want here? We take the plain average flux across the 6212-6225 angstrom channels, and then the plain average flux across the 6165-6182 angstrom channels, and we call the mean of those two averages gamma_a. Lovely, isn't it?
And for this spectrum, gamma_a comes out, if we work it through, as 9.42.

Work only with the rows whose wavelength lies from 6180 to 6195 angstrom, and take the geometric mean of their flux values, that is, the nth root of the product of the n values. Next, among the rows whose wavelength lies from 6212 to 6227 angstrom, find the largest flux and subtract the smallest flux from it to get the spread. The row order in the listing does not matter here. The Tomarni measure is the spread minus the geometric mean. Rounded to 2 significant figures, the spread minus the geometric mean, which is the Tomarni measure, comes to -8.2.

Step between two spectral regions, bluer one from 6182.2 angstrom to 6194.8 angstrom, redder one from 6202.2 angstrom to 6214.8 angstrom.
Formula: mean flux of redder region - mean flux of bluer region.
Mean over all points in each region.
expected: 0.41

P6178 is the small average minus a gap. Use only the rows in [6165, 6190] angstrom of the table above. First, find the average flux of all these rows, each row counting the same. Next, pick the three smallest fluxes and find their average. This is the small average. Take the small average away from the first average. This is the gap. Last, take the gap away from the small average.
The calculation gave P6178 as 8.33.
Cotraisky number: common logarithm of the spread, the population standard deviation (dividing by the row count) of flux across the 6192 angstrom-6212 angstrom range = -0.54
